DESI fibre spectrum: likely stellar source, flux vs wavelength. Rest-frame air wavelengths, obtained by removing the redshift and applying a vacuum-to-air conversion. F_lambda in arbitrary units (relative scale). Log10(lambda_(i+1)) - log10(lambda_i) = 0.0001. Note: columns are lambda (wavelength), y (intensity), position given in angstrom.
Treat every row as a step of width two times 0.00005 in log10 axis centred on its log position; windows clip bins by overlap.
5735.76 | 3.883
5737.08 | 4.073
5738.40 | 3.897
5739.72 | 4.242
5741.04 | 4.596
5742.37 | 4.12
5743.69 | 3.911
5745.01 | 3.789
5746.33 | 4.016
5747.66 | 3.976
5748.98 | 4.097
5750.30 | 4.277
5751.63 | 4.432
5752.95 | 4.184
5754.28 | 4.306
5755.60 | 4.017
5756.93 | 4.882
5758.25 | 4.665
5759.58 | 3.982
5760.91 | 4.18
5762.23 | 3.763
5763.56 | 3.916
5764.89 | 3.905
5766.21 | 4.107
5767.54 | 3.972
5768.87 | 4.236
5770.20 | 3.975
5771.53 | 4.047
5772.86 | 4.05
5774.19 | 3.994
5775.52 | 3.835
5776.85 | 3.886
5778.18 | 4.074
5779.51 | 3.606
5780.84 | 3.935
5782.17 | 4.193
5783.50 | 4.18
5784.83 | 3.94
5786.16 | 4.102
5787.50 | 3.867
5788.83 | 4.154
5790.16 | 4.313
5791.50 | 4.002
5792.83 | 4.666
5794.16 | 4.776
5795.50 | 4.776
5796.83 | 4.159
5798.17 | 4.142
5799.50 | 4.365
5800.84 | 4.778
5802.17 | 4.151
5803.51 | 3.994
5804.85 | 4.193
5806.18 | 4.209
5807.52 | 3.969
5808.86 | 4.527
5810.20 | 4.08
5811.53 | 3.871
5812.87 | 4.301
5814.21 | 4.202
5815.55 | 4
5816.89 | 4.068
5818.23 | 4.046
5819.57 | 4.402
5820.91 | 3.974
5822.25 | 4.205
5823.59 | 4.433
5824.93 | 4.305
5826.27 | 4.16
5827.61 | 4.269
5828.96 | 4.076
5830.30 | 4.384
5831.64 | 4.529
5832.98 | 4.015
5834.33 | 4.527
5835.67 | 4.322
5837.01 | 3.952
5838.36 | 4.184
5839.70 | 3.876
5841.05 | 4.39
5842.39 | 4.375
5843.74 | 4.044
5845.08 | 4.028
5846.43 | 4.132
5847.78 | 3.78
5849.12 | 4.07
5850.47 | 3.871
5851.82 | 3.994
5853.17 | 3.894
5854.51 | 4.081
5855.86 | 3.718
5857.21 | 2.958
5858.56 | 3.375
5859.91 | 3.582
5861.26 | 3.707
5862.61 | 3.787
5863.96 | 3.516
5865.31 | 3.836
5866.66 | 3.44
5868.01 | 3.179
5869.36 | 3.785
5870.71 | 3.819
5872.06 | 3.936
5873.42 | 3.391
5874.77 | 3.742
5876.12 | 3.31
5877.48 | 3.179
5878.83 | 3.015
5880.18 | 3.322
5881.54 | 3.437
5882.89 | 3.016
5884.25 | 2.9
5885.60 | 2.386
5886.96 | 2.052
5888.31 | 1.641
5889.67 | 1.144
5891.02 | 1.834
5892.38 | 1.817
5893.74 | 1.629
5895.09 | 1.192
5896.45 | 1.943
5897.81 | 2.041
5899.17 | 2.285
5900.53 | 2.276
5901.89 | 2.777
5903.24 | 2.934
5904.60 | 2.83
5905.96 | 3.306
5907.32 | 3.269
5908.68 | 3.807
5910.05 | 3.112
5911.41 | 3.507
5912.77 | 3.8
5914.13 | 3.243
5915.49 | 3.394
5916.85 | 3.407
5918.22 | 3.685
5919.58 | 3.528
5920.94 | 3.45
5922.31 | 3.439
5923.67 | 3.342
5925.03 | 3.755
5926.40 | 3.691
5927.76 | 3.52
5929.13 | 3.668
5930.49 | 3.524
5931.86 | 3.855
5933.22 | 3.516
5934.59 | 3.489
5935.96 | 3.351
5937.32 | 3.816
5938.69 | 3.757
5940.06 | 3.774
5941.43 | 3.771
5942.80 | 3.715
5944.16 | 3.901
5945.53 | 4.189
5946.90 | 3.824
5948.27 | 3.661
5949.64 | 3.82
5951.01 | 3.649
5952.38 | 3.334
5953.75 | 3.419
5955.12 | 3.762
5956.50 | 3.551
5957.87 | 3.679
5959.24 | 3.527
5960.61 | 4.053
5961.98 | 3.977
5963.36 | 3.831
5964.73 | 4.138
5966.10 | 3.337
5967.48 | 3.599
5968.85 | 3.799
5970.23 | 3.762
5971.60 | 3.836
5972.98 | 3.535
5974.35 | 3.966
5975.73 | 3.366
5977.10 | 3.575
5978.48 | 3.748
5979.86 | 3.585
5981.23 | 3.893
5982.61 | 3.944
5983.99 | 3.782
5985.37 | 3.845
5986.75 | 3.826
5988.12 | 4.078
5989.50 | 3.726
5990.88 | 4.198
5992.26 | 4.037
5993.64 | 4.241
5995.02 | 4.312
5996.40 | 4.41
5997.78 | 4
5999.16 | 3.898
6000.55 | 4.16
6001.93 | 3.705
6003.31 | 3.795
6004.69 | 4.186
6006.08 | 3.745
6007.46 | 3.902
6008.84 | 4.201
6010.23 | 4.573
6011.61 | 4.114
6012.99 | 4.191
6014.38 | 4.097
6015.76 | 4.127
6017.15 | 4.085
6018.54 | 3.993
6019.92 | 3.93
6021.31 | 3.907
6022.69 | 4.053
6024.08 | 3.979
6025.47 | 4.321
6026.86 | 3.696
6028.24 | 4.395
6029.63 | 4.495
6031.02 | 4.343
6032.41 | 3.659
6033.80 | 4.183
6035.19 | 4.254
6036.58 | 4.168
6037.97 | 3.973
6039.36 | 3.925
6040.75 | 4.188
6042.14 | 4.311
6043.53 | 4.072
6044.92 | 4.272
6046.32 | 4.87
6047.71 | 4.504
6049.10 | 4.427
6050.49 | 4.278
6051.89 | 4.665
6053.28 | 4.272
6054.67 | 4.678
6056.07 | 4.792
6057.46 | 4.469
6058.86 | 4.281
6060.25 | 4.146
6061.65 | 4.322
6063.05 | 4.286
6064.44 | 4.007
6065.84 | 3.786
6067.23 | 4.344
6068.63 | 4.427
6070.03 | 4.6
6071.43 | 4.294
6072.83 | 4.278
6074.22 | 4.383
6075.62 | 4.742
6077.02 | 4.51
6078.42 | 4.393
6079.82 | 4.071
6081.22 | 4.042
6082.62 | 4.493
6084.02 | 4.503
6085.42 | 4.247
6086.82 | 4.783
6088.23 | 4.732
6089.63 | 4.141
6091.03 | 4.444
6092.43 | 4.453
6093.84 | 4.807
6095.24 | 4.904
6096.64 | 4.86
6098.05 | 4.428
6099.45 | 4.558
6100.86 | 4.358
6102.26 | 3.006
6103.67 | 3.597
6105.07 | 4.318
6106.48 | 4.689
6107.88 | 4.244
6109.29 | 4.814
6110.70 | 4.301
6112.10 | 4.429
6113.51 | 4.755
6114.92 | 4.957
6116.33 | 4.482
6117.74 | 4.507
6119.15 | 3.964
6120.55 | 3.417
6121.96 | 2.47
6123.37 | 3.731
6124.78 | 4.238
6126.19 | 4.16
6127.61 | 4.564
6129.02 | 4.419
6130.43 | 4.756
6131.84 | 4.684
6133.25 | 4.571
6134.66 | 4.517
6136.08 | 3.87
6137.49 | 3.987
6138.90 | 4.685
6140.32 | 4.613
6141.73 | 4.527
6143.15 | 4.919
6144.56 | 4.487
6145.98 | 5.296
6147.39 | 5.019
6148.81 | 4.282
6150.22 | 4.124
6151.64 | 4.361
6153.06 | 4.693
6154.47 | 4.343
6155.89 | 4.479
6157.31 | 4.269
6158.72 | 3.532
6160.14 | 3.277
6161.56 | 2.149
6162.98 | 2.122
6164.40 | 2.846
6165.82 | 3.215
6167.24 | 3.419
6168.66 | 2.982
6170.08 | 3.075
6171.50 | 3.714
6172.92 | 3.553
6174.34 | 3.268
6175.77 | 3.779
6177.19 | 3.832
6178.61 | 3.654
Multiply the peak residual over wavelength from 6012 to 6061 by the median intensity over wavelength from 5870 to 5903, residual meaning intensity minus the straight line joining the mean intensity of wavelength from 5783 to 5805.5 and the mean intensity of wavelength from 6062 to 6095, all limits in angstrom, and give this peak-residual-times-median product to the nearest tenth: 1.3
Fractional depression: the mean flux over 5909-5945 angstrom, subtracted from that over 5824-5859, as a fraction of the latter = 0.12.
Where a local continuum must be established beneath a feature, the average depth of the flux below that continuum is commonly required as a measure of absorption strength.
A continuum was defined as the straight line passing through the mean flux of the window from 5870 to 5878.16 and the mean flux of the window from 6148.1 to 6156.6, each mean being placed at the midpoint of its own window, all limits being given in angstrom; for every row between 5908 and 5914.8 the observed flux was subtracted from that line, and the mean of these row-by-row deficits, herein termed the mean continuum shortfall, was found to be 0.2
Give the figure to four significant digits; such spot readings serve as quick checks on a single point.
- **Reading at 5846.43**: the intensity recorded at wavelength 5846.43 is 4.132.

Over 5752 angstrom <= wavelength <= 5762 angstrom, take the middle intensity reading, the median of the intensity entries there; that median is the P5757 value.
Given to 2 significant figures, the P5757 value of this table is 4.2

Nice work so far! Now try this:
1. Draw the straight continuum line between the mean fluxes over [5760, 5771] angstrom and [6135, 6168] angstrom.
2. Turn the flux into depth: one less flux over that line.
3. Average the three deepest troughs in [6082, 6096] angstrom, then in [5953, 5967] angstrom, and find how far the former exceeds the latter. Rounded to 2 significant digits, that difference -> -0.21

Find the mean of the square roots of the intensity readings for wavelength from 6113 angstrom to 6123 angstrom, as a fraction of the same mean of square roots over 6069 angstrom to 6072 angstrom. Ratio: 0.95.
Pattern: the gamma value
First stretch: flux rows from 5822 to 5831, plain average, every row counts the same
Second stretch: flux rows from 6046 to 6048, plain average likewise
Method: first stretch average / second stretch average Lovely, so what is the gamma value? 0.909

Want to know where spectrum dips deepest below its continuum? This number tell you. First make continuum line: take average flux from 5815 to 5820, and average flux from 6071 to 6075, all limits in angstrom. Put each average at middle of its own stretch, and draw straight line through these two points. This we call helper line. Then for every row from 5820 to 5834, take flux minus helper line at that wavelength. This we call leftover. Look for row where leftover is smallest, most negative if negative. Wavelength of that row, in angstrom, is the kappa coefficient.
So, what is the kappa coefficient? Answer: 5820.91 angstrom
